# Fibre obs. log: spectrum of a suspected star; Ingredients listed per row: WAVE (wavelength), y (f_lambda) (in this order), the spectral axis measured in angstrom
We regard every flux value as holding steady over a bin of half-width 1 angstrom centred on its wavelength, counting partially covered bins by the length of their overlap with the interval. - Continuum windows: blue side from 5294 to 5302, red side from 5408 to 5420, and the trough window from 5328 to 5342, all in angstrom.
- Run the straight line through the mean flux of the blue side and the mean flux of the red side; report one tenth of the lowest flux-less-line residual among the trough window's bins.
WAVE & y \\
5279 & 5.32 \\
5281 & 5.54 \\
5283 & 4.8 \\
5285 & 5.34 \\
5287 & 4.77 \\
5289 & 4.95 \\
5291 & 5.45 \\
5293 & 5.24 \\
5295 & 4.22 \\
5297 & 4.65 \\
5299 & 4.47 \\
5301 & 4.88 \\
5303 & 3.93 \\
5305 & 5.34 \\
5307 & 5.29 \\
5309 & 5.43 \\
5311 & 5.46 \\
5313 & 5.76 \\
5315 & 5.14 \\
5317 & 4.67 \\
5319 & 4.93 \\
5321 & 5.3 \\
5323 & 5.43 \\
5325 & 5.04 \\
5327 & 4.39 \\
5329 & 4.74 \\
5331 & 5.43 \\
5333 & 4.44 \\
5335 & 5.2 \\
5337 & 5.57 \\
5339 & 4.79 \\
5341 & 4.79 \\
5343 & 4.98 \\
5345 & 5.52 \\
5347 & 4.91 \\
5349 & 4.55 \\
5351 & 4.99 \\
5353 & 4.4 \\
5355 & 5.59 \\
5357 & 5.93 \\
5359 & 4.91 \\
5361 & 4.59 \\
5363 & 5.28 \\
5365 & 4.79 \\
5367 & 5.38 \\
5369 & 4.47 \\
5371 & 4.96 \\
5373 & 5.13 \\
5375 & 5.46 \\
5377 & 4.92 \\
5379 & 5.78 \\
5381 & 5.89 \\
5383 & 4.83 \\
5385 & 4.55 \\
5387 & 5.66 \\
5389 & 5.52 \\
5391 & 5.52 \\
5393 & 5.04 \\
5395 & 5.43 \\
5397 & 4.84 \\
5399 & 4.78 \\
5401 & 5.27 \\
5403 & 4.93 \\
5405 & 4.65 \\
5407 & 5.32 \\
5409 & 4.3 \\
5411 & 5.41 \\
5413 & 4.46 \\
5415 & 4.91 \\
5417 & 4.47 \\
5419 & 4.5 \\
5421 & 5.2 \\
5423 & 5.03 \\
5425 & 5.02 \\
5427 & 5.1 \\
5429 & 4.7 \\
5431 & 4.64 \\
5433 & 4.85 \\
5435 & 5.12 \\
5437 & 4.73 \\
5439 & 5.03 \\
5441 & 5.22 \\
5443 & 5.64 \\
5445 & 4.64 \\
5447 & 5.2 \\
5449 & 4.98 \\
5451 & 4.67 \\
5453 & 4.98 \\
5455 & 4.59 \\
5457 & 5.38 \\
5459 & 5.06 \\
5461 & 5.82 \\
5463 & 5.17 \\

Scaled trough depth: -0.015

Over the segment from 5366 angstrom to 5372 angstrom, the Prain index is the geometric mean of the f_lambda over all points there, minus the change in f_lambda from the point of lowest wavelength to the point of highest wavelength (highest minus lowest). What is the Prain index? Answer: 5.34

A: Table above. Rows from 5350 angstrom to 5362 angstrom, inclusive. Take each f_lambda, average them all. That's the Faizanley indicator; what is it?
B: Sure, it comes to 5.07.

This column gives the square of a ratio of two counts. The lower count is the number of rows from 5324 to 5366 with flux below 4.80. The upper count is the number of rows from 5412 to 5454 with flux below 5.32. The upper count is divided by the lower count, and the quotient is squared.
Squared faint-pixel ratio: 4.9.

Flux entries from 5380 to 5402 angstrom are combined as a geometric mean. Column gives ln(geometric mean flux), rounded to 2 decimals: 1.65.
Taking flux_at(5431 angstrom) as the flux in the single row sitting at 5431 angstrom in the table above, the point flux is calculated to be 4.64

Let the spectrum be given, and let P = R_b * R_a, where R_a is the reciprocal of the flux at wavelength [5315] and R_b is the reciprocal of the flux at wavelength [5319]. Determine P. 0.039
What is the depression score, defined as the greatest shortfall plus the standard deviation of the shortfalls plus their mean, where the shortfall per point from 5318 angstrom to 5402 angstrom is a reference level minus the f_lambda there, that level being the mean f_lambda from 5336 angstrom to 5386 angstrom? 1.1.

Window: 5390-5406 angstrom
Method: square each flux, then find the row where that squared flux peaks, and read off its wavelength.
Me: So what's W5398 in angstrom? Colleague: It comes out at 5391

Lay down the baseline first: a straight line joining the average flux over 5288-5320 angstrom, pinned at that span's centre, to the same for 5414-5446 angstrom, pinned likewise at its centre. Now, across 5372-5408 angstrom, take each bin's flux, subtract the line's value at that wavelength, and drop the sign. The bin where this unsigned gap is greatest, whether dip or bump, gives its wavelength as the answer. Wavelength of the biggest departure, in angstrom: 5381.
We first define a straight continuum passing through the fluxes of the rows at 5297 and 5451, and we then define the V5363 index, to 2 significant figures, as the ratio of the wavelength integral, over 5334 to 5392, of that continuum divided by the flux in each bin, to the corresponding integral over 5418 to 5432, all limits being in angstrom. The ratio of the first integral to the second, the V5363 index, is 4.0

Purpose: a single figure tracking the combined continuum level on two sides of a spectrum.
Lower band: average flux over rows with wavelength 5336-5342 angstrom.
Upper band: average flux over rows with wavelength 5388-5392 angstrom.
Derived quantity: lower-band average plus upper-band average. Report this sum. 10.6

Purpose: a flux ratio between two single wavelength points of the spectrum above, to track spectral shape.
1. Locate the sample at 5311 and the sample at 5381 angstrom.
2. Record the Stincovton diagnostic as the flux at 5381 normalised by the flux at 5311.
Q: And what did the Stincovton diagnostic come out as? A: 1.08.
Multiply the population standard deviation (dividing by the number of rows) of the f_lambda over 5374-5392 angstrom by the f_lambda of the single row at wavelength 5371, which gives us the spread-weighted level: 2.2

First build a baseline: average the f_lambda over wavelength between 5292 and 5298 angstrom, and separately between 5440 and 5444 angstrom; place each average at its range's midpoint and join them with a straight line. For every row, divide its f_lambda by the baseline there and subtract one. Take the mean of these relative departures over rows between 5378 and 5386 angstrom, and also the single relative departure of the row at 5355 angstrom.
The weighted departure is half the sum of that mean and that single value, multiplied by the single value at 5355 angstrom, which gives 0.0085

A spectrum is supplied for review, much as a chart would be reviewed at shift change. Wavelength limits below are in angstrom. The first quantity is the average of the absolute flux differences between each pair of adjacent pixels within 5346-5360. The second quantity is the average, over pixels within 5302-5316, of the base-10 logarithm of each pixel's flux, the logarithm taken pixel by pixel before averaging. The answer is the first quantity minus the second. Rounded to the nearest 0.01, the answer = -0.06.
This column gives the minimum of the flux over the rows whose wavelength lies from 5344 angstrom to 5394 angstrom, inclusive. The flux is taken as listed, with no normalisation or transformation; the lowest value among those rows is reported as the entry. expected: 4.4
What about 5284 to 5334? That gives 3.93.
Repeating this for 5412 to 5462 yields 4.46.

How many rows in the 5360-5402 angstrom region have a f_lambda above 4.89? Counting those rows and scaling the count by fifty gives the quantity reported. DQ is 700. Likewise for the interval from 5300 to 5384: 1400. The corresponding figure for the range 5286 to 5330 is 650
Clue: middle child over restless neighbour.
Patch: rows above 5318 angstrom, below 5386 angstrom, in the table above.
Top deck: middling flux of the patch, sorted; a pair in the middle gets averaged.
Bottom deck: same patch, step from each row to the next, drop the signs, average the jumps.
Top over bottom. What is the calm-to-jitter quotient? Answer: 9.3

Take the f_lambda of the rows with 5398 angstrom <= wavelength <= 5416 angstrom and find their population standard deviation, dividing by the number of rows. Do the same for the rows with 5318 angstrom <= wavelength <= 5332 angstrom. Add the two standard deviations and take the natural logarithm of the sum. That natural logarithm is -0.32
